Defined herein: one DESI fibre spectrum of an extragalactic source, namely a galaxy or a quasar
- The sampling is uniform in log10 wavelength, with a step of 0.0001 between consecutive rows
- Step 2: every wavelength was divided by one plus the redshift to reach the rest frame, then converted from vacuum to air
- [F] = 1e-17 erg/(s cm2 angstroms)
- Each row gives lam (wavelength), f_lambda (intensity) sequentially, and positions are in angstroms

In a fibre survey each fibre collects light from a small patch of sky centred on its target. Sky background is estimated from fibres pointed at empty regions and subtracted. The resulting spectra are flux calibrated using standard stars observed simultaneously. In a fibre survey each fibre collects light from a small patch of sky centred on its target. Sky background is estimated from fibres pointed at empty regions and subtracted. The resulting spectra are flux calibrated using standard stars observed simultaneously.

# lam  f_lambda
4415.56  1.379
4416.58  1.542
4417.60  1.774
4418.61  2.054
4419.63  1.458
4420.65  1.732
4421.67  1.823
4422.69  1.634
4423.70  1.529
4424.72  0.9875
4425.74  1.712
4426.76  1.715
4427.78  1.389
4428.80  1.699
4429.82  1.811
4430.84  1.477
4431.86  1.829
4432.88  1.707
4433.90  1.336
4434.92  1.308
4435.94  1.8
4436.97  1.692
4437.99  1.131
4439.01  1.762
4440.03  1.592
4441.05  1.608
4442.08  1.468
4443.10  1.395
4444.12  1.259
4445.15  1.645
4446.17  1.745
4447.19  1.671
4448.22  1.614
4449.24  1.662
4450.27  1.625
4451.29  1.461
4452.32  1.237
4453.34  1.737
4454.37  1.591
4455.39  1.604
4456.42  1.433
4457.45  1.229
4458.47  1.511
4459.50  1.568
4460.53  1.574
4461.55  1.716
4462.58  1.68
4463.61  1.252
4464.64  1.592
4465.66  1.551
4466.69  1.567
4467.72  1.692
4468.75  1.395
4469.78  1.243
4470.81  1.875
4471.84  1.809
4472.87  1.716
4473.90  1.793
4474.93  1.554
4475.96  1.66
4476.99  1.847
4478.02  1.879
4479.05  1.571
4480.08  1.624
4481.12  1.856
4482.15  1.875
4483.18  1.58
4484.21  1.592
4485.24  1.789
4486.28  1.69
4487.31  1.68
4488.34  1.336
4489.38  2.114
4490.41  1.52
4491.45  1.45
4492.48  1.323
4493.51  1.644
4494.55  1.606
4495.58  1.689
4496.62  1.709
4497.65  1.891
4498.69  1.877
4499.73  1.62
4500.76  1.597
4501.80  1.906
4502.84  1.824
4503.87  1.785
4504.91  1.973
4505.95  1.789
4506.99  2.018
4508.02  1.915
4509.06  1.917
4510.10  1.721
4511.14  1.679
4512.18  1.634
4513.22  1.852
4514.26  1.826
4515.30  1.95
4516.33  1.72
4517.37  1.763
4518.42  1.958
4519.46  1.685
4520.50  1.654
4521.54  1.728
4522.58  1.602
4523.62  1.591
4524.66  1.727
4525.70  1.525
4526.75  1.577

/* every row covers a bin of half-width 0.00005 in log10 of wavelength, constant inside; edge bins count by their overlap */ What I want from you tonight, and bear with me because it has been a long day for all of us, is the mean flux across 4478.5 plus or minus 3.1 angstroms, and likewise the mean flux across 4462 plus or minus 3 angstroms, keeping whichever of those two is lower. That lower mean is 1.56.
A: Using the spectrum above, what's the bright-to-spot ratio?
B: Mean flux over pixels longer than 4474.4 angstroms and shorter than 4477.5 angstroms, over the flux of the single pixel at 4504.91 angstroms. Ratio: 0.86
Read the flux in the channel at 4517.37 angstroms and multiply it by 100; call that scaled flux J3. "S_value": 176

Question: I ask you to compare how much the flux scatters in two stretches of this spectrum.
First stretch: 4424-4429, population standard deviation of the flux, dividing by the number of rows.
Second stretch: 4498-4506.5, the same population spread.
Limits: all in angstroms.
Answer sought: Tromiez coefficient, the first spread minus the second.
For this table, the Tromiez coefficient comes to 0.16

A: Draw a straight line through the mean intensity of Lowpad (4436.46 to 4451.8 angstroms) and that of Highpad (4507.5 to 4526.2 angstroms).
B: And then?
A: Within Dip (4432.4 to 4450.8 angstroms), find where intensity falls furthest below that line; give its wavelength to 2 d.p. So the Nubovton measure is 4437.99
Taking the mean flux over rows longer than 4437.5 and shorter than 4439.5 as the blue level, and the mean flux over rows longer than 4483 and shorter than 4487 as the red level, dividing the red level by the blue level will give 1.15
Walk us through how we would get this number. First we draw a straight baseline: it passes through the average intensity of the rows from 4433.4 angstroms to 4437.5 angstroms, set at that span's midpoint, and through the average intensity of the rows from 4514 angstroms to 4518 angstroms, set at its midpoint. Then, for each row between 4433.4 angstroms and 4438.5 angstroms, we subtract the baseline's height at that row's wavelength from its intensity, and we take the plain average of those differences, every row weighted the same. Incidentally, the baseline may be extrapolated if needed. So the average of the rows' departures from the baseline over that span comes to -0.08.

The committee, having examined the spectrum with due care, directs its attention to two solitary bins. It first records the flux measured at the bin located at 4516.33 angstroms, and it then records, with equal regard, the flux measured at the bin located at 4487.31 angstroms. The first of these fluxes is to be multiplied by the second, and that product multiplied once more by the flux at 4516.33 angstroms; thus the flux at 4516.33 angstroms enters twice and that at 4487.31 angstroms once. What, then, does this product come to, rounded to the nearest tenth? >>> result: 5.0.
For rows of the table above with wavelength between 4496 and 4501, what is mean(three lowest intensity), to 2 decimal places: 1.64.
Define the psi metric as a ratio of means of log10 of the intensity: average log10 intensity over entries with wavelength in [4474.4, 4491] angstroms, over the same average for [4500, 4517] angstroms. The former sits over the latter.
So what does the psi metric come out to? 0.88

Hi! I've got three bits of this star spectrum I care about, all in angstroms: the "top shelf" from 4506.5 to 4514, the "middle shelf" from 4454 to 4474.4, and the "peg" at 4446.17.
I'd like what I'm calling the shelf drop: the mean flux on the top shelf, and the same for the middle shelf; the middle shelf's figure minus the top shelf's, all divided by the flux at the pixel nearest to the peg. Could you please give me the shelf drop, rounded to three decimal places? -0.143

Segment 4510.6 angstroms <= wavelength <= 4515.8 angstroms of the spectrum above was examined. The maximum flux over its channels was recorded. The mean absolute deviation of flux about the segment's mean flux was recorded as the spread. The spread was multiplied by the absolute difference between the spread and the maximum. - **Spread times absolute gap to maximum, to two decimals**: 0.19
